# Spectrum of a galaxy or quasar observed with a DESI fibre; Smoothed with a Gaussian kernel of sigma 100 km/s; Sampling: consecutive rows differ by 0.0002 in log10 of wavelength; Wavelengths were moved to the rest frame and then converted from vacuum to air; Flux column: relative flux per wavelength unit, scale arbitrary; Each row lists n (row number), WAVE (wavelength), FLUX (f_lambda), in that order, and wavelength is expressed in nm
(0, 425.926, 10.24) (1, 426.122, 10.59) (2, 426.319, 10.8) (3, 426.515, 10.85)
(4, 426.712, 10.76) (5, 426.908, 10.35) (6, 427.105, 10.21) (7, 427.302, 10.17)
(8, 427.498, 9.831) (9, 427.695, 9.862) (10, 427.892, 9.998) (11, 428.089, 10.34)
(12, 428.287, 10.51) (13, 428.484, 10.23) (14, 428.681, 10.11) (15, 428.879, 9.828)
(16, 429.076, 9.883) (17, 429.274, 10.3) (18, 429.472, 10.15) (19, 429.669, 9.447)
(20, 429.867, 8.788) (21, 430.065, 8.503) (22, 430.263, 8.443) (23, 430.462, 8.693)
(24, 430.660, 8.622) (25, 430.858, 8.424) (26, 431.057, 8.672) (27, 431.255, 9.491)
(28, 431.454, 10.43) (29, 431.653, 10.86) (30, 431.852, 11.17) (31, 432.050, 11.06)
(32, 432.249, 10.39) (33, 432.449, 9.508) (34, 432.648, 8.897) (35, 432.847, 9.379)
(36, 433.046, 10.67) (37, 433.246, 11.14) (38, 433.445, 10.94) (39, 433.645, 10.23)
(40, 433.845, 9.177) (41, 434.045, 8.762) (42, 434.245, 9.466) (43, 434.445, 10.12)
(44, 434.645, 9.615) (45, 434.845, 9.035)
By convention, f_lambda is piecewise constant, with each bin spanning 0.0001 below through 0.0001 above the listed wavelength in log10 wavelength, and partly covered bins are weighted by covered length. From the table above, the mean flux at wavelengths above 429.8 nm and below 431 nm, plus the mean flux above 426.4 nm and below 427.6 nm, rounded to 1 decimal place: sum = 18.9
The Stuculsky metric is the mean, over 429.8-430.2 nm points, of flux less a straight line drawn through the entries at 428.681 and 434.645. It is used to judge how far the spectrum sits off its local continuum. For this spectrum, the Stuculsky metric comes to -1.4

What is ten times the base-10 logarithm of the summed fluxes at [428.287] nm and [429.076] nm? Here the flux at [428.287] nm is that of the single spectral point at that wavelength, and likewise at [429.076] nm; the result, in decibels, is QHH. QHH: 13.1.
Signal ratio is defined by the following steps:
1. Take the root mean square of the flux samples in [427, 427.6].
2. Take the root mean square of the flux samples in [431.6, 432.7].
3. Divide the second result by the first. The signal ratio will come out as 1.03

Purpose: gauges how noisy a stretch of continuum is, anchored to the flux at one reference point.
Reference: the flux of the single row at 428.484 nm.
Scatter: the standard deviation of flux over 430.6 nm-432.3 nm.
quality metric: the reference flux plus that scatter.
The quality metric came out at 11.3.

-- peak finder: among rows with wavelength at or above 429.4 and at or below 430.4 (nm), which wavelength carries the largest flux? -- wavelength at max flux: 429.472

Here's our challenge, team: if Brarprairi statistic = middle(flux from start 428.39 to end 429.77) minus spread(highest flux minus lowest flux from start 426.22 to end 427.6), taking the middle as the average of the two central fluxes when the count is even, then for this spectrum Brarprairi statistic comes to 9.1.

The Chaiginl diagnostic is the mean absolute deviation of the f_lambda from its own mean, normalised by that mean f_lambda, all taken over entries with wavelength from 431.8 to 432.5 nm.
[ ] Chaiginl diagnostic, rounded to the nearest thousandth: 0.055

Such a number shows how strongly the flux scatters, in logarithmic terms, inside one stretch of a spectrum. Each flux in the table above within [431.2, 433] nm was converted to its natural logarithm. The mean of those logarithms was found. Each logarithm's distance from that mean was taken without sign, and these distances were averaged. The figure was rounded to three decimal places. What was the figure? 0.072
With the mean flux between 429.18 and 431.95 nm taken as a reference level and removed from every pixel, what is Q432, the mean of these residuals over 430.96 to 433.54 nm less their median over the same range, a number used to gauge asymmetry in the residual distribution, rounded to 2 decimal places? -0.23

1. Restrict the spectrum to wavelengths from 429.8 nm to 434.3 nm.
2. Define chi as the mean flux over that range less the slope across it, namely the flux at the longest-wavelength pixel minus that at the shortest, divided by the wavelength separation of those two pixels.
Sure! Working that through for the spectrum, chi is 9.5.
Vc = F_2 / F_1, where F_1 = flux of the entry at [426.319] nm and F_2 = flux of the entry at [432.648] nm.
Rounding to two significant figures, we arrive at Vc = 0.82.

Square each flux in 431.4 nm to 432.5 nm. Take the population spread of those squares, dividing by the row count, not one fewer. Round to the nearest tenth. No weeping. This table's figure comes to 11.5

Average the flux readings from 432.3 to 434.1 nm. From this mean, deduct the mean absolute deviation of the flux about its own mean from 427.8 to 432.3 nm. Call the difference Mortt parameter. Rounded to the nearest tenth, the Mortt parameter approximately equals 9.1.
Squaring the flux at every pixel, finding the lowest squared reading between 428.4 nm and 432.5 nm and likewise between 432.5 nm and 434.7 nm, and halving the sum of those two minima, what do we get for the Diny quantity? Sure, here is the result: 74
